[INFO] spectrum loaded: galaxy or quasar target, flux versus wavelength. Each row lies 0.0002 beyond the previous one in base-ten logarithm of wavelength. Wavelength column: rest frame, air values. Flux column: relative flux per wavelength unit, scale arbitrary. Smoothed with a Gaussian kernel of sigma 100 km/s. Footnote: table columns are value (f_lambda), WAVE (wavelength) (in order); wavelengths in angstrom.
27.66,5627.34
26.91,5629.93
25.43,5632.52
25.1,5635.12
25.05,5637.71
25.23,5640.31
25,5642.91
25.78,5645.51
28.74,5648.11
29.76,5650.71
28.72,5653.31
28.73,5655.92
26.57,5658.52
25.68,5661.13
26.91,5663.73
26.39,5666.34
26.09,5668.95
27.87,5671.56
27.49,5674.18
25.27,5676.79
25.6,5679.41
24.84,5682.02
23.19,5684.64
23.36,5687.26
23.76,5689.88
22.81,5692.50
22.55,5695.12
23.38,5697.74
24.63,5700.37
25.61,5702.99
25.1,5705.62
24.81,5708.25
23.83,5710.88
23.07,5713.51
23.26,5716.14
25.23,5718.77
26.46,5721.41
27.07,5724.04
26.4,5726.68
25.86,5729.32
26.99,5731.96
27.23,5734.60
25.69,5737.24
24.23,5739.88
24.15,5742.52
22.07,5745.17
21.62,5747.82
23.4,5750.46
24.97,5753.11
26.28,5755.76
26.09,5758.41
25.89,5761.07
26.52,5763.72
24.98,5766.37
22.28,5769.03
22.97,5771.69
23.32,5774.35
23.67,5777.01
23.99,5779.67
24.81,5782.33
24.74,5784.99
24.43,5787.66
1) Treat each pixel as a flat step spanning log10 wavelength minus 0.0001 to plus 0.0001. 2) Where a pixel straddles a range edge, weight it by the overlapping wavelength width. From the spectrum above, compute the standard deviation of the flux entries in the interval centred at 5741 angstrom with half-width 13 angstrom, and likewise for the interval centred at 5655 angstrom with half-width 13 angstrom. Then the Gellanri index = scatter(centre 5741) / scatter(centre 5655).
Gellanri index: 1.2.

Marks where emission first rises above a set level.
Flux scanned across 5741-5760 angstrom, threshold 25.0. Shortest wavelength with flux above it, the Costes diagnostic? 5755.76 angstrom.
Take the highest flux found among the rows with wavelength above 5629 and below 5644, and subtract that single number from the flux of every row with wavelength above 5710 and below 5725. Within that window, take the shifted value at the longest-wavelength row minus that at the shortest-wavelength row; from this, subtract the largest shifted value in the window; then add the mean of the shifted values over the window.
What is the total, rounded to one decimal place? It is 1.0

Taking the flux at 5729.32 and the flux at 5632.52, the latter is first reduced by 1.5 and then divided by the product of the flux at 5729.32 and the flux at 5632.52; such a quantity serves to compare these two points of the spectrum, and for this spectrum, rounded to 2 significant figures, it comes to 0.036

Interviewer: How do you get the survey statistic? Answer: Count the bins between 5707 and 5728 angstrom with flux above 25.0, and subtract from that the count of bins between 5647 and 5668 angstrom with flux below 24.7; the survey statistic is 4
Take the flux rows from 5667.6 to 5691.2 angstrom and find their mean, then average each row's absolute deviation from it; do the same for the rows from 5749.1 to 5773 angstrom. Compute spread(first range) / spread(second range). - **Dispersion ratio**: 1.0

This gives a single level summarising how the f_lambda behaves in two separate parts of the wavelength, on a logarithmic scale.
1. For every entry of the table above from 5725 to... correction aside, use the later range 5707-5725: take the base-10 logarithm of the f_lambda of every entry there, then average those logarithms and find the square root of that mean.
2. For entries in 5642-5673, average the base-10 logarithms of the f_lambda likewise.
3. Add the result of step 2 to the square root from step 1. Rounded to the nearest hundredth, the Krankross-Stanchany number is 2.61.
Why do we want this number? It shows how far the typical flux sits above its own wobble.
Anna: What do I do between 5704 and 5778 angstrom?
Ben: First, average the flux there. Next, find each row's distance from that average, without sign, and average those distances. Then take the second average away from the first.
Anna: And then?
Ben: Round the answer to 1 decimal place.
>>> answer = 23.4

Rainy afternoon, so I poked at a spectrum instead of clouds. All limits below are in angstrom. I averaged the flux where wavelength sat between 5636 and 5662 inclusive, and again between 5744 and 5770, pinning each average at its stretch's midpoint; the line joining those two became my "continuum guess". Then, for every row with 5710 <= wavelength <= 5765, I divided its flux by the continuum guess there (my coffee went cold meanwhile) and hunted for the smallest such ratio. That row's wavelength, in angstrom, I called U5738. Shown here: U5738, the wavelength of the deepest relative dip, 5747.82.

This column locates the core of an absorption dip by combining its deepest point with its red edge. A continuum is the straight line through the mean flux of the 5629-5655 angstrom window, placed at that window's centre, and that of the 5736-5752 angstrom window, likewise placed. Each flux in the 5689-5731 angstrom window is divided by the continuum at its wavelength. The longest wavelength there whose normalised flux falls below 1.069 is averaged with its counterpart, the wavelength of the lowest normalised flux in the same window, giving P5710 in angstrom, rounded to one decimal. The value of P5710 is 5706.9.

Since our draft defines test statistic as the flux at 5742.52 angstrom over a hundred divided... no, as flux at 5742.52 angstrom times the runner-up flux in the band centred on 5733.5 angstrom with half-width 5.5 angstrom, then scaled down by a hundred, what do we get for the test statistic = 6.5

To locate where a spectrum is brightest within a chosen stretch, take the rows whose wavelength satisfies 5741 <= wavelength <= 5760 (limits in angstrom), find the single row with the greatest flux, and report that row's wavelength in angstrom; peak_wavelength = 5755.76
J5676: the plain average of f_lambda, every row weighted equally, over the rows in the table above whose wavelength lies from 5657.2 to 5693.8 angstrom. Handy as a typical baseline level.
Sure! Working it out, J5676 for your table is 25.4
